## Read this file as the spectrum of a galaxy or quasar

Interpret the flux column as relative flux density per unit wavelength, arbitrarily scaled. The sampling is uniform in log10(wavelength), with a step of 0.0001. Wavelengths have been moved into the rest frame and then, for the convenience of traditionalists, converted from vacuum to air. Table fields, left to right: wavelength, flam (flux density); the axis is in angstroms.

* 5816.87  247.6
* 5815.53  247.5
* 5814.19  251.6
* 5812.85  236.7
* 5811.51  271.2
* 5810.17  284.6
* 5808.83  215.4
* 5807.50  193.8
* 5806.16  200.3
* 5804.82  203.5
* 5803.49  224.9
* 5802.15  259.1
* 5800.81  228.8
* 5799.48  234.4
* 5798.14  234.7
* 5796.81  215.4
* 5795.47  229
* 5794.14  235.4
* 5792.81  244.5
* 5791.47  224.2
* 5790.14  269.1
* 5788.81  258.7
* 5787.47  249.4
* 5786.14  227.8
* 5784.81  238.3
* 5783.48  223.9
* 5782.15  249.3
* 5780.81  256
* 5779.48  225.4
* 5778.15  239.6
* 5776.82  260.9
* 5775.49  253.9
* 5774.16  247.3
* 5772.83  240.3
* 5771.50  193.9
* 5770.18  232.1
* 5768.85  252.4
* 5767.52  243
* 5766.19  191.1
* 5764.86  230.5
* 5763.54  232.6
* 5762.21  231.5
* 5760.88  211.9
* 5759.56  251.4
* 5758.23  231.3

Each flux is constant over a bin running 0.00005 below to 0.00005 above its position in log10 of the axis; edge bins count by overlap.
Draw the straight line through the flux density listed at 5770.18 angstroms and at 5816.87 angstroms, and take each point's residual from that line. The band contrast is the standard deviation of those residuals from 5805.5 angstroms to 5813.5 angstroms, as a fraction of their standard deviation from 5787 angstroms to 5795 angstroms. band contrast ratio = 2.2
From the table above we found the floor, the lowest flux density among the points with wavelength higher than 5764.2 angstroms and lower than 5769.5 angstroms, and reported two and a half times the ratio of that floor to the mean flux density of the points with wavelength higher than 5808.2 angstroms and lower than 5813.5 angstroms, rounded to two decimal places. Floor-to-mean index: 1.90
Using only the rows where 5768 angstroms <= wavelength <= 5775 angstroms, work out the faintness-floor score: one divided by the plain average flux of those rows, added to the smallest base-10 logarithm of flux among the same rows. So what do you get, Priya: 2.29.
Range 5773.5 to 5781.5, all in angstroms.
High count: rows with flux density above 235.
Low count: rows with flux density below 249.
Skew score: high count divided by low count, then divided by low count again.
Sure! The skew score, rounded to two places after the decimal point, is 0.56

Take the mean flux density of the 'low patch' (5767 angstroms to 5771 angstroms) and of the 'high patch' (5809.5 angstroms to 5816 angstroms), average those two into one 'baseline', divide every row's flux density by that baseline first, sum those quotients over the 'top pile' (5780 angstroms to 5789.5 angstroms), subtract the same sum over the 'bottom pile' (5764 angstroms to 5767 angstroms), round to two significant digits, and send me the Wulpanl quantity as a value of 5.1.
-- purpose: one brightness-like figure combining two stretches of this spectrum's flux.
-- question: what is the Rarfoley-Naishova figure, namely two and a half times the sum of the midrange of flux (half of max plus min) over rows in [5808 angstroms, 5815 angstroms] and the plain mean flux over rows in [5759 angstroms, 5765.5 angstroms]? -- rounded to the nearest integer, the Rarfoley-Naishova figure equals 1204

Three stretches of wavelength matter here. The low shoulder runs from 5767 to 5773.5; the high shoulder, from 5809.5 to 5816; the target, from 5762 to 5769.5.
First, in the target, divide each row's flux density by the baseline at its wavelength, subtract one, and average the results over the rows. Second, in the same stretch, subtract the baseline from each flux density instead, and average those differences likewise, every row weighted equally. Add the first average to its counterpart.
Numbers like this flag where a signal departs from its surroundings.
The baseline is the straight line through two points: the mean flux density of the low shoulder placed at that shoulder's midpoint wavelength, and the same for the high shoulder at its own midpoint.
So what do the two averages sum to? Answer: 1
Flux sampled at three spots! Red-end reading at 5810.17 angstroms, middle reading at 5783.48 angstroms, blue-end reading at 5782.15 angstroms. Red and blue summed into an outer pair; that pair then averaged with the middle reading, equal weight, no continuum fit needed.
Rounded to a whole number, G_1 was 379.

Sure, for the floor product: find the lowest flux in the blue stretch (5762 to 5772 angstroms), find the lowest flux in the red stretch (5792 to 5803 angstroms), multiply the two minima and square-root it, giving 203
